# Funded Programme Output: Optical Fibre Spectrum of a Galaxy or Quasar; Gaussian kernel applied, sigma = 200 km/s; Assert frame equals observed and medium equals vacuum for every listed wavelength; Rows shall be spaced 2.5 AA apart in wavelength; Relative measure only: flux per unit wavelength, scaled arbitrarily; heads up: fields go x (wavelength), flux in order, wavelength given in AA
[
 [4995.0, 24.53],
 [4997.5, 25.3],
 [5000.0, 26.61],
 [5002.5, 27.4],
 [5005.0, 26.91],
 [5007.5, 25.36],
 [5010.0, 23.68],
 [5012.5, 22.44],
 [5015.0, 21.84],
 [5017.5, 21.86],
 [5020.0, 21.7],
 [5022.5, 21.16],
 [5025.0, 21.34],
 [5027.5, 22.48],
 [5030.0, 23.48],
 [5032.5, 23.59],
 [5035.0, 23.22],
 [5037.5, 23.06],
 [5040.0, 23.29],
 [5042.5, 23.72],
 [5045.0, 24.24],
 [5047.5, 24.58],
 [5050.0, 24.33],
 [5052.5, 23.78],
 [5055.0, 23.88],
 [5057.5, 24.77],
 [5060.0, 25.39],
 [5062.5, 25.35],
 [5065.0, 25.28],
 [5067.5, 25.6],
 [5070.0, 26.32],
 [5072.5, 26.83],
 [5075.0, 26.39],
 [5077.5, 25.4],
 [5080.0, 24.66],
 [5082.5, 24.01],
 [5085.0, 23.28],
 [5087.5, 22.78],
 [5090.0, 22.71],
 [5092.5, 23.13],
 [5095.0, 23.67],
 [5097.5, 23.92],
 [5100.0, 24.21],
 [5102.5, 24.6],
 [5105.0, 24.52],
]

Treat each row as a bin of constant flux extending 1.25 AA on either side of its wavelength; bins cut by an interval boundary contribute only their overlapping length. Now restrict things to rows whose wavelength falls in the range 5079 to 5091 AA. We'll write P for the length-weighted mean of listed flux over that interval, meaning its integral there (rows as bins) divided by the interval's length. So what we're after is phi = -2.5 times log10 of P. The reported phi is -3.43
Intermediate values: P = 23.5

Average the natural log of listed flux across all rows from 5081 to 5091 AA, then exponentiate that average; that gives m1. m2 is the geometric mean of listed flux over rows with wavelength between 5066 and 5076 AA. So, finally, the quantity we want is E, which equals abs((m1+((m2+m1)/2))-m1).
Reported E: 24.7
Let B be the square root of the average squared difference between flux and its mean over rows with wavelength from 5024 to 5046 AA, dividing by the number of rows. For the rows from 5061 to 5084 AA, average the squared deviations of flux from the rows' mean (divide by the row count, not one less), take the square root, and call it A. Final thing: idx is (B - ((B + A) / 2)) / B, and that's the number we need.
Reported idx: -0.03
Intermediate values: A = 0.83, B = 0.79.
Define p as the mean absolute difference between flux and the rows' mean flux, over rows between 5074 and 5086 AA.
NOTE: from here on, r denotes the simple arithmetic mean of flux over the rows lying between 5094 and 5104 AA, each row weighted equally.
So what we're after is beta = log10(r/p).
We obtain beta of 1.4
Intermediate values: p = 0.9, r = 24.1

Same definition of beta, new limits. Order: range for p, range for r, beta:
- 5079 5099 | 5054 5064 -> 1.7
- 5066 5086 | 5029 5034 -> 1.4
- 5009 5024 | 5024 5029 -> 1.5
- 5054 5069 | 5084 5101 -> 1.7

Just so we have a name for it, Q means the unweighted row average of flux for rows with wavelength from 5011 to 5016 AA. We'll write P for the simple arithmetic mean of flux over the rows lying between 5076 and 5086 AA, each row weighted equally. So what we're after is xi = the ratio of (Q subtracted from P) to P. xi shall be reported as 0.09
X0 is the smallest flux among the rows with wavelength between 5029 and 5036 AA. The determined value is 23.22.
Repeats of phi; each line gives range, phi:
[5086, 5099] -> -3.42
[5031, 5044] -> -3.42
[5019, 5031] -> -3.36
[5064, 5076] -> -3.54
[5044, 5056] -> -3.46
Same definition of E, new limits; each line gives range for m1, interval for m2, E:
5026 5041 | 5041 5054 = 23.7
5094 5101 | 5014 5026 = 22.8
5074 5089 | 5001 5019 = 24.3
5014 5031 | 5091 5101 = 22.8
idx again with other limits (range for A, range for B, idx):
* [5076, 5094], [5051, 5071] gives -0.08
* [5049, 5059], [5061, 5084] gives 0.26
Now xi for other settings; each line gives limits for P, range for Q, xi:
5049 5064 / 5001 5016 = 0.00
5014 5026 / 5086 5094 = -0.06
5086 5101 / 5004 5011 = -0.08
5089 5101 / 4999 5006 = -0.15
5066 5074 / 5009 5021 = 0.15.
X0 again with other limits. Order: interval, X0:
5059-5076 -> 25.28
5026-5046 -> 22.48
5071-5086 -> 23.28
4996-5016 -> 21.84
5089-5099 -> 22.71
